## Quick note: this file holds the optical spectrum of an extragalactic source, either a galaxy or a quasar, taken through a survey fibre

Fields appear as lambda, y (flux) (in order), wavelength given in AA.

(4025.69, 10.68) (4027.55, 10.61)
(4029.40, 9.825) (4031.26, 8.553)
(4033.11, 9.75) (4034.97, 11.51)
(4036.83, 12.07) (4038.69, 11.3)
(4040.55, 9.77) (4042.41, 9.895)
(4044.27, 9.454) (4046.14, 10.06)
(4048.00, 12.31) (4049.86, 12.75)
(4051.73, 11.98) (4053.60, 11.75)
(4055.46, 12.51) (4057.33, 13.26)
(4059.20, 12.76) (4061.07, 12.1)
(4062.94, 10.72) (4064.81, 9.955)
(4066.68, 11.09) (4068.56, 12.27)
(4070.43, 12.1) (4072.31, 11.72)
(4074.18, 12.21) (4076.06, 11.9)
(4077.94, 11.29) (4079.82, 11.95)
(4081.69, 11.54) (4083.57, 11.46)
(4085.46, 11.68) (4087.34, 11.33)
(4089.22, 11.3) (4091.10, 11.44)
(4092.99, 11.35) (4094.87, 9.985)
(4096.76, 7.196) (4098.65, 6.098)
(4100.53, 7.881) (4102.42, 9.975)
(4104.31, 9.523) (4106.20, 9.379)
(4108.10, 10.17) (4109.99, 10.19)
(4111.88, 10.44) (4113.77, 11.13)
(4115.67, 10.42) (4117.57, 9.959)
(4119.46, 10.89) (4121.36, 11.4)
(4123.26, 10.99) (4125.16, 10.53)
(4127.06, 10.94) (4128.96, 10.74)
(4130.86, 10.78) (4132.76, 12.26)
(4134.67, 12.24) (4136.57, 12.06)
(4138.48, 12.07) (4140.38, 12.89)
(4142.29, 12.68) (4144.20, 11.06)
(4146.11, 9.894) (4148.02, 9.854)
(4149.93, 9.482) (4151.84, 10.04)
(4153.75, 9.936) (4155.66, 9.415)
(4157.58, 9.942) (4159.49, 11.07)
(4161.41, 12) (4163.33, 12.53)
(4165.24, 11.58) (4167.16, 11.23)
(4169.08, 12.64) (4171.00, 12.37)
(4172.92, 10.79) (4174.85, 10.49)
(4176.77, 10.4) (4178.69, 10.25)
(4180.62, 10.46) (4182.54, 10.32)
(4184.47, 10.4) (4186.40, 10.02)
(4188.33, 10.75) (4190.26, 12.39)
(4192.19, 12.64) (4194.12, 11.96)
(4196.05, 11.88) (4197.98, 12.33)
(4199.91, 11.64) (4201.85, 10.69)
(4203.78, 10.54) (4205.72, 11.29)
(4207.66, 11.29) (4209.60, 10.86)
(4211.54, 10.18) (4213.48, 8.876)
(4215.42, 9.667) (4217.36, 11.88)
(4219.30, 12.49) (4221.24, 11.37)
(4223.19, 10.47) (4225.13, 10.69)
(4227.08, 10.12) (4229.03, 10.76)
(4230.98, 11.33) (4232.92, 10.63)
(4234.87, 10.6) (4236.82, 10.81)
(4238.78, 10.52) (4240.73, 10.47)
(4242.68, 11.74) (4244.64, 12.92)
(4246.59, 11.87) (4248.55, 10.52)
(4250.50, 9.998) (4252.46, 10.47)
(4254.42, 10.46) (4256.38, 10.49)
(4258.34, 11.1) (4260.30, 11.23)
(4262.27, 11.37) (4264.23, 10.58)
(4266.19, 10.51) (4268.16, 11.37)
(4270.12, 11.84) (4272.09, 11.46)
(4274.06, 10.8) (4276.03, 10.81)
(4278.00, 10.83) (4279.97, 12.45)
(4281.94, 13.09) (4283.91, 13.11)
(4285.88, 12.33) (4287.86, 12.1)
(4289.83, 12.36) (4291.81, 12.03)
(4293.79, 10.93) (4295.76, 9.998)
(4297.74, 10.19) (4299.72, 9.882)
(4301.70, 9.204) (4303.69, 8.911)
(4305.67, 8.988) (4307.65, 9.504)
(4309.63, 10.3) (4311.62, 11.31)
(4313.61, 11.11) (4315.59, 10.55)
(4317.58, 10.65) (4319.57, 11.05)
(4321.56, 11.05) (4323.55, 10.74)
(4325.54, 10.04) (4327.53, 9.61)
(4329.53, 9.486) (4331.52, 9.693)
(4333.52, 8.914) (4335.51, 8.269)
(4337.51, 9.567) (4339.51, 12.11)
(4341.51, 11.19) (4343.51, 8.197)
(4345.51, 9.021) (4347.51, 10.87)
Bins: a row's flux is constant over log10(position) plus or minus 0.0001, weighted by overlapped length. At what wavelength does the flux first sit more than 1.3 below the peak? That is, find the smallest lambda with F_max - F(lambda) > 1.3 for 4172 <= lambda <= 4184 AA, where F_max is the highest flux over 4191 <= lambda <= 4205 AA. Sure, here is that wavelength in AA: 4172.92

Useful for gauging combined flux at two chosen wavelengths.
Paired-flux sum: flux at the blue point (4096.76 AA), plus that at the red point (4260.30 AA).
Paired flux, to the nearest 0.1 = 18.4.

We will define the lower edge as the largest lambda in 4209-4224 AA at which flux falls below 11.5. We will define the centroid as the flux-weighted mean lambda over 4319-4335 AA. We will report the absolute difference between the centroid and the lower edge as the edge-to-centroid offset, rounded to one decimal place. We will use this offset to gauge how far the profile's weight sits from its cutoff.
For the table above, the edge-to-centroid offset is 103.0 AA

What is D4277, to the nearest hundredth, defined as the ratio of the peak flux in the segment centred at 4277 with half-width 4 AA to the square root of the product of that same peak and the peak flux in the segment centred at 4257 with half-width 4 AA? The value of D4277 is 1.05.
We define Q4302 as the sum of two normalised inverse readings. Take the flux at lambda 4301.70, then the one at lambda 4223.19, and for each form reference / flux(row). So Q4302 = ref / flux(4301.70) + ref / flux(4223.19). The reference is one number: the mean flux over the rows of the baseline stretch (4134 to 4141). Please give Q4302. 2.5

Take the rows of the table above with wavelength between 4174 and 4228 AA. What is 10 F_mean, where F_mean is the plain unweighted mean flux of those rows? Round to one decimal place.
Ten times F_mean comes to 109.4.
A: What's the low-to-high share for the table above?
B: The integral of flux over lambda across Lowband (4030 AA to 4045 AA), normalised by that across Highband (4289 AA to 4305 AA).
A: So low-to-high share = 0.93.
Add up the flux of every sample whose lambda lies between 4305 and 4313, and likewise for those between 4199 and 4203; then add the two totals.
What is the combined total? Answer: 62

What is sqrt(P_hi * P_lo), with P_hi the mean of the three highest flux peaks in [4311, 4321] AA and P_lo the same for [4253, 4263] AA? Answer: 11.19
